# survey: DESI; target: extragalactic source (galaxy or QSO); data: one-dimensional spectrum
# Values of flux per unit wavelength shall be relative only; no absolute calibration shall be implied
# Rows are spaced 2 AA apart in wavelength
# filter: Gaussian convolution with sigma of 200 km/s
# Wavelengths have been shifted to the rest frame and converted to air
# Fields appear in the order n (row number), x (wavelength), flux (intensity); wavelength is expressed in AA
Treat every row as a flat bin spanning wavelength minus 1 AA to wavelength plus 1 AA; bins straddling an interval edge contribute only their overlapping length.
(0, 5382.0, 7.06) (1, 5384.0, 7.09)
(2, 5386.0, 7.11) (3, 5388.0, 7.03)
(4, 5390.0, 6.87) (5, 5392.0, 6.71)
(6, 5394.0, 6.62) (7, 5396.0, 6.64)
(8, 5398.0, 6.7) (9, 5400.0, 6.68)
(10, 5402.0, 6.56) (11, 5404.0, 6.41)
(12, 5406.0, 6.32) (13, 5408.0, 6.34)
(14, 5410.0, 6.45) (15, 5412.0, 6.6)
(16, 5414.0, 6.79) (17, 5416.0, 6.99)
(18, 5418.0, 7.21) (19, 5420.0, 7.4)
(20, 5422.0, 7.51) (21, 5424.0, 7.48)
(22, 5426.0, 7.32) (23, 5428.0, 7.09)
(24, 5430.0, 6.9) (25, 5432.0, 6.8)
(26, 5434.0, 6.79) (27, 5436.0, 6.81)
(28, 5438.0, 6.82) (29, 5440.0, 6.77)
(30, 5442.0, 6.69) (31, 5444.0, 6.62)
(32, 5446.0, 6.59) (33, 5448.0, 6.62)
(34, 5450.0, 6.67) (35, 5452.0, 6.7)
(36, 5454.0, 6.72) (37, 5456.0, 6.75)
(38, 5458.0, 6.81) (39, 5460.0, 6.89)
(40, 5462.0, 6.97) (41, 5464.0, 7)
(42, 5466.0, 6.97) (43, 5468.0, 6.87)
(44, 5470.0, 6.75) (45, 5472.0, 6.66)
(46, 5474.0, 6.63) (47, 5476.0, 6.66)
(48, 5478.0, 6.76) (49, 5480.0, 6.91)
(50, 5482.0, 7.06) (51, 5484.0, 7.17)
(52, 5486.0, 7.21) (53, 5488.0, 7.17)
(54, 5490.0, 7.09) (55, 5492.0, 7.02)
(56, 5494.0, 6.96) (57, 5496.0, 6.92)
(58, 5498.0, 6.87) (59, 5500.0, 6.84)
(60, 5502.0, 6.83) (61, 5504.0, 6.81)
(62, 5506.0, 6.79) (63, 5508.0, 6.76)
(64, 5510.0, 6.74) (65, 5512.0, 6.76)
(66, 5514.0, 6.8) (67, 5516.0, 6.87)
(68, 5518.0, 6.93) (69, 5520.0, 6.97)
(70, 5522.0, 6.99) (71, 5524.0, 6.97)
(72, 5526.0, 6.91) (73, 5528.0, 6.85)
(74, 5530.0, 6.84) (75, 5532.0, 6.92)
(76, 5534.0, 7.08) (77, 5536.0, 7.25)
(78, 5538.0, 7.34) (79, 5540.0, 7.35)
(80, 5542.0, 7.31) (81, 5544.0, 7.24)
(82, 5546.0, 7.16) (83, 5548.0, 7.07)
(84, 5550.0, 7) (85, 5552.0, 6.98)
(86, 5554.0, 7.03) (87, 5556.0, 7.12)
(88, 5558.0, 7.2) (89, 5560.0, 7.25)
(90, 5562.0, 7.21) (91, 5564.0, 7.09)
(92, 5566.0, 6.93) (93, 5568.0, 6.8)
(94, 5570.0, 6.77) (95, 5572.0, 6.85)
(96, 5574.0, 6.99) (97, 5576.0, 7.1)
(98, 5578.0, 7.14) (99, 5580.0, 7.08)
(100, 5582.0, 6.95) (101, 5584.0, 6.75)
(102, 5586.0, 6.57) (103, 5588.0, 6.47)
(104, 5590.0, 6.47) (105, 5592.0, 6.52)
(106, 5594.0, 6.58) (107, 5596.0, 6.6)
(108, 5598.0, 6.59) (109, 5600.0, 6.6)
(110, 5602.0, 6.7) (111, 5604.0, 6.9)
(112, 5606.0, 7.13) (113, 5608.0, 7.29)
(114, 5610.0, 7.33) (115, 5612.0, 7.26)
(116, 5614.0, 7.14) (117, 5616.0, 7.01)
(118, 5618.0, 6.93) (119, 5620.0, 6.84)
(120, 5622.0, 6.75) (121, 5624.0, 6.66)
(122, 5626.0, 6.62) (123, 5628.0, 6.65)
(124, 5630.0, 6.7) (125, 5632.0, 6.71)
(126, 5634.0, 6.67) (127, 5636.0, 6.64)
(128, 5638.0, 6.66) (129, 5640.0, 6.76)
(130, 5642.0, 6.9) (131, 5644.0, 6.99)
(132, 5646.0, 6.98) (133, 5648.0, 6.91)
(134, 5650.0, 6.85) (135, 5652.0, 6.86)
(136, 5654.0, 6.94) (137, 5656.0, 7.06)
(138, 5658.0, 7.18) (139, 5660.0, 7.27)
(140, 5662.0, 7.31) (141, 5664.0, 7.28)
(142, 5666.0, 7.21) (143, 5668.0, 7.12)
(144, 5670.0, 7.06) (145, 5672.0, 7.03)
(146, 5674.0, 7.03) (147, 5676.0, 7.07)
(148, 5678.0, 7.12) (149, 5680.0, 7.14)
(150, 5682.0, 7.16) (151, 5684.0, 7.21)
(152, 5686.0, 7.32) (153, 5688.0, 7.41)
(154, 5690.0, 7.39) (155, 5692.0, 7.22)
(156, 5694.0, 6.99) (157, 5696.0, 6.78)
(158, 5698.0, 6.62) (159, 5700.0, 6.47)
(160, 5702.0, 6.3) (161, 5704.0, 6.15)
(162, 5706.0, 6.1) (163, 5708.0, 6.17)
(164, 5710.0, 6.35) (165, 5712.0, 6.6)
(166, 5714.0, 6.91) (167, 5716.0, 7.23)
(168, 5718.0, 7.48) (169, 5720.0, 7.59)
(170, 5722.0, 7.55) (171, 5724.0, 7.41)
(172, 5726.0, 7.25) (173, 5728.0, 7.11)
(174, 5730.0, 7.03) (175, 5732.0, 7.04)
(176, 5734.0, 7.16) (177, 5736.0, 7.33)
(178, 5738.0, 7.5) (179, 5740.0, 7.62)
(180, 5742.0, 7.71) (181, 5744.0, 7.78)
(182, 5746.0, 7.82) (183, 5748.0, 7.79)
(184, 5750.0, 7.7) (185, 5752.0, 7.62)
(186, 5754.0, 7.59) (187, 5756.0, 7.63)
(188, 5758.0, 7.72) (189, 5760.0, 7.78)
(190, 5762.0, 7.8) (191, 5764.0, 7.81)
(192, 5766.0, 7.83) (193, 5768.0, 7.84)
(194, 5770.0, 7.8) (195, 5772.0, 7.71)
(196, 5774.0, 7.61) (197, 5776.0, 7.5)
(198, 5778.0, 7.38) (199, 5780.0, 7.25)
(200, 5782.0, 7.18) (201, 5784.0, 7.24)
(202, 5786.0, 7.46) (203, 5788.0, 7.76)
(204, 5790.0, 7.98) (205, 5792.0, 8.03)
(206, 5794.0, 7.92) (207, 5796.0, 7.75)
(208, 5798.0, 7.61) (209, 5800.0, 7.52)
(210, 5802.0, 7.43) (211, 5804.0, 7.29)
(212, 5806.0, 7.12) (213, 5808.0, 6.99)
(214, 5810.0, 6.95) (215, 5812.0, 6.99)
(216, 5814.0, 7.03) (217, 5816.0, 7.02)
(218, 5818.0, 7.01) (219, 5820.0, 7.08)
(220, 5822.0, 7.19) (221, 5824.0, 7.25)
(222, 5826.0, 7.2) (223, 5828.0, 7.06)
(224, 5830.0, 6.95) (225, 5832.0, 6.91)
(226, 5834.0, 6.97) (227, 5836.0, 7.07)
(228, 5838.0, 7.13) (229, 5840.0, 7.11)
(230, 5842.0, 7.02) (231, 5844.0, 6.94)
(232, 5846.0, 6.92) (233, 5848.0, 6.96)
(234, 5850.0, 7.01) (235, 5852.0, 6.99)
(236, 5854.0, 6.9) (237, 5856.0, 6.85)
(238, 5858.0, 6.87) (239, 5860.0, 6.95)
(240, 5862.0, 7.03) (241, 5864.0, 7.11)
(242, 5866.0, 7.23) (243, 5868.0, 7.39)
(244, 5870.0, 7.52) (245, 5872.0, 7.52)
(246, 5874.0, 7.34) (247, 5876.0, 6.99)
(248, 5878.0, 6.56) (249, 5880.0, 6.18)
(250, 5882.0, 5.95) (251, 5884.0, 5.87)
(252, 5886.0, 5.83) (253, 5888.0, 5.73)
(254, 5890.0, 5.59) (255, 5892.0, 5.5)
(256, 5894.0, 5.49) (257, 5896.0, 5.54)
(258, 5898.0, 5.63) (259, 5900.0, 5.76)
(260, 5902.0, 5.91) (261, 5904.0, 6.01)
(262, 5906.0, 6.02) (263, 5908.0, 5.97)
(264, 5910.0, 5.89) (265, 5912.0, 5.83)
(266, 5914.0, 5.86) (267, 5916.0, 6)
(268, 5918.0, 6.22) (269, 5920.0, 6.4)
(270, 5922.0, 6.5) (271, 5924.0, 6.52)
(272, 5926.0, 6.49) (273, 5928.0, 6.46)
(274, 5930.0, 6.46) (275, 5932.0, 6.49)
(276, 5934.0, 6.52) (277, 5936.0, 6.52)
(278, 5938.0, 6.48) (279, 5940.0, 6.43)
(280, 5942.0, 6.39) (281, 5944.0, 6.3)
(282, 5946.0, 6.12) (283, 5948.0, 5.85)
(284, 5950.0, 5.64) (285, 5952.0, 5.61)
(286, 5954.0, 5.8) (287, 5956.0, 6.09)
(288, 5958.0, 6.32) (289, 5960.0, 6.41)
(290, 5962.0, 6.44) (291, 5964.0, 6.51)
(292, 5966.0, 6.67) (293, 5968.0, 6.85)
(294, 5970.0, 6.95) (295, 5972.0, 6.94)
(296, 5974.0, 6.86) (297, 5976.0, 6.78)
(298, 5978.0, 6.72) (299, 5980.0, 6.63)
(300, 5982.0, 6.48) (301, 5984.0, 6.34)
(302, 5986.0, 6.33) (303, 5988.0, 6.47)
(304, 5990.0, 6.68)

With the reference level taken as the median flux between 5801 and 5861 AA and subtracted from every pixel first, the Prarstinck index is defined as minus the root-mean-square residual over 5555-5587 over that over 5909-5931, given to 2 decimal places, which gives -0.23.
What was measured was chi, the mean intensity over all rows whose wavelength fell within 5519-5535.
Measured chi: 6.94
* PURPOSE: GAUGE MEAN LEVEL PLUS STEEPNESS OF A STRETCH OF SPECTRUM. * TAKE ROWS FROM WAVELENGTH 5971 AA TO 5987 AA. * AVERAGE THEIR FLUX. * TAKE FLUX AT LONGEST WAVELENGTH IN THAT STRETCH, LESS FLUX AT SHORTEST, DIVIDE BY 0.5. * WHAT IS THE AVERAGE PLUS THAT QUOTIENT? 5.4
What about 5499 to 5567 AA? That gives 7.2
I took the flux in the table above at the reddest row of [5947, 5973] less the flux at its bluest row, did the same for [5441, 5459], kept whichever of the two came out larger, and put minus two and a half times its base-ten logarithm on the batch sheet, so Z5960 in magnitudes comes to -0.1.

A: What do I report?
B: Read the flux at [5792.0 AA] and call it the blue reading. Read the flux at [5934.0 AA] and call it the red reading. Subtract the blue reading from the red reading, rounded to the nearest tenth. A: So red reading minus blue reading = -1.5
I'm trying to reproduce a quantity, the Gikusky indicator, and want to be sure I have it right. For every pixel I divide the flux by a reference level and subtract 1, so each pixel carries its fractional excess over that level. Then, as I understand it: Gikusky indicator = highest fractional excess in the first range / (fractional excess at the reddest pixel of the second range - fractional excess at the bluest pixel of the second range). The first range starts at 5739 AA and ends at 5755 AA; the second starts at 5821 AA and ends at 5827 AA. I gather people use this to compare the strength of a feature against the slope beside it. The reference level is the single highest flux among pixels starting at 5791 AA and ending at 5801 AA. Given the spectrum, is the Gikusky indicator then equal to -21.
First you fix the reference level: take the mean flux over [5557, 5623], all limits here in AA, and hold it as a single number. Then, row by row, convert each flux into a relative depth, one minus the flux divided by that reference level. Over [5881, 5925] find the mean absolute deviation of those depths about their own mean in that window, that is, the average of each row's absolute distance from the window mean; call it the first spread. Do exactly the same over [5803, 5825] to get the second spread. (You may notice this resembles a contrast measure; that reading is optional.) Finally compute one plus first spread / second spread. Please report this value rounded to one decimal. 3.3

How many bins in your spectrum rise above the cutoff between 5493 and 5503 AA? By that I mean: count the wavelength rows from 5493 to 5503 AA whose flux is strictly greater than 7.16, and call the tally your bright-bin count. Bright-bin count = 0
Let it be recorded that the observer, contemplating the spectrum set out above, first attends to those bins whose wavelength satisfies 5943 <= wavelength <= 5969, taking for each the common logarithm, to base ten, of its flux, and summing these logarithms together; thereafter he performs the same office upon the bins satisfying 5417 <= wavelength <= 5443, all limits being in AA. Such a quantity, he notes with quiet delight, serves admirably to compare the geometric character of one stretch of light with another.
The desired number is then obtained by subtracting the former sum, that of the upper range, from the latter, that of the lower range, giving 0.73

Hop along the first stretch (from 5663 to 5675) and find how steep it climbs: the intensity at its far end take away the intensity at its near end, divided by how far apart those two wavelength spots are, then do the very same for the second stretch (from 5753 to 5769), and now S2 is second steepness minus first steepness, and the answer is 0.043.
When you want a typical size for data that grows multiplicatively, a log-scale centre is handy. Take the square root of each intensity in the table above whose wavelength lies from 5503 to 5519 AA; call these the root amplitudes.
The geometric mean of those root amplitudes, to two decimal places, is 2.61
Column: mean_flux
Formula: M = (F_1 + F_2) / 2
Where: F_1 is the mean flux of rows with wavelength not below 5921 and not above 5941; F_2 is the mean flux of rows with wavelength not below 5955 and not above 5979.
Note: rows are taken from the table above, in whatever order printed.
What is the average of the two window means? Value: 6.6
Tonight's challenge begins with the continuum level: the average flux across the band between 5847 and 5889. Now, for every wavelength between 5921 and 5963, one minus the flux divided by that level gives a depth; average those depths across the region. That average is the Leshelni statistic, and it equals 0.08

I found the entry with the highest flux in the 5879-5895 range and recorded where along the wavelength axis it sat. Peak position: 5880.0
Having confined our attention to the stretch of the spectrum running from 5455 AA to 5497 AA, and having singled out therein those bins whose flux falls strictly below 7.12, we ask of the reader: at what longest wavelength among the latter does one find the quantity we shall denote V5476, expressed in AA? 5496.0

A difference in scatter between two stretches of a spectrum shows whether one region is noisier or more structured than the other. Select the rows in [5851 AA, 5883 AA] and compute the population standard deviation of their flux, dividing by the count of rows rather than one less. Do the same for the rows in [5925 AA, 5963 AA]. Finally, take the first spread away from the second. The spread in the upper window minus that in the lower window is -0.12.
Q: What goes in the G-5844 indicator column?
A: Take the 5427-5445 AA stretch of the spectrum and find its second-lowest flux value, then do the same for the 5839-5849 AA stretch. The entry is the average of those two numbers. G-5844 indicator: 6.8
